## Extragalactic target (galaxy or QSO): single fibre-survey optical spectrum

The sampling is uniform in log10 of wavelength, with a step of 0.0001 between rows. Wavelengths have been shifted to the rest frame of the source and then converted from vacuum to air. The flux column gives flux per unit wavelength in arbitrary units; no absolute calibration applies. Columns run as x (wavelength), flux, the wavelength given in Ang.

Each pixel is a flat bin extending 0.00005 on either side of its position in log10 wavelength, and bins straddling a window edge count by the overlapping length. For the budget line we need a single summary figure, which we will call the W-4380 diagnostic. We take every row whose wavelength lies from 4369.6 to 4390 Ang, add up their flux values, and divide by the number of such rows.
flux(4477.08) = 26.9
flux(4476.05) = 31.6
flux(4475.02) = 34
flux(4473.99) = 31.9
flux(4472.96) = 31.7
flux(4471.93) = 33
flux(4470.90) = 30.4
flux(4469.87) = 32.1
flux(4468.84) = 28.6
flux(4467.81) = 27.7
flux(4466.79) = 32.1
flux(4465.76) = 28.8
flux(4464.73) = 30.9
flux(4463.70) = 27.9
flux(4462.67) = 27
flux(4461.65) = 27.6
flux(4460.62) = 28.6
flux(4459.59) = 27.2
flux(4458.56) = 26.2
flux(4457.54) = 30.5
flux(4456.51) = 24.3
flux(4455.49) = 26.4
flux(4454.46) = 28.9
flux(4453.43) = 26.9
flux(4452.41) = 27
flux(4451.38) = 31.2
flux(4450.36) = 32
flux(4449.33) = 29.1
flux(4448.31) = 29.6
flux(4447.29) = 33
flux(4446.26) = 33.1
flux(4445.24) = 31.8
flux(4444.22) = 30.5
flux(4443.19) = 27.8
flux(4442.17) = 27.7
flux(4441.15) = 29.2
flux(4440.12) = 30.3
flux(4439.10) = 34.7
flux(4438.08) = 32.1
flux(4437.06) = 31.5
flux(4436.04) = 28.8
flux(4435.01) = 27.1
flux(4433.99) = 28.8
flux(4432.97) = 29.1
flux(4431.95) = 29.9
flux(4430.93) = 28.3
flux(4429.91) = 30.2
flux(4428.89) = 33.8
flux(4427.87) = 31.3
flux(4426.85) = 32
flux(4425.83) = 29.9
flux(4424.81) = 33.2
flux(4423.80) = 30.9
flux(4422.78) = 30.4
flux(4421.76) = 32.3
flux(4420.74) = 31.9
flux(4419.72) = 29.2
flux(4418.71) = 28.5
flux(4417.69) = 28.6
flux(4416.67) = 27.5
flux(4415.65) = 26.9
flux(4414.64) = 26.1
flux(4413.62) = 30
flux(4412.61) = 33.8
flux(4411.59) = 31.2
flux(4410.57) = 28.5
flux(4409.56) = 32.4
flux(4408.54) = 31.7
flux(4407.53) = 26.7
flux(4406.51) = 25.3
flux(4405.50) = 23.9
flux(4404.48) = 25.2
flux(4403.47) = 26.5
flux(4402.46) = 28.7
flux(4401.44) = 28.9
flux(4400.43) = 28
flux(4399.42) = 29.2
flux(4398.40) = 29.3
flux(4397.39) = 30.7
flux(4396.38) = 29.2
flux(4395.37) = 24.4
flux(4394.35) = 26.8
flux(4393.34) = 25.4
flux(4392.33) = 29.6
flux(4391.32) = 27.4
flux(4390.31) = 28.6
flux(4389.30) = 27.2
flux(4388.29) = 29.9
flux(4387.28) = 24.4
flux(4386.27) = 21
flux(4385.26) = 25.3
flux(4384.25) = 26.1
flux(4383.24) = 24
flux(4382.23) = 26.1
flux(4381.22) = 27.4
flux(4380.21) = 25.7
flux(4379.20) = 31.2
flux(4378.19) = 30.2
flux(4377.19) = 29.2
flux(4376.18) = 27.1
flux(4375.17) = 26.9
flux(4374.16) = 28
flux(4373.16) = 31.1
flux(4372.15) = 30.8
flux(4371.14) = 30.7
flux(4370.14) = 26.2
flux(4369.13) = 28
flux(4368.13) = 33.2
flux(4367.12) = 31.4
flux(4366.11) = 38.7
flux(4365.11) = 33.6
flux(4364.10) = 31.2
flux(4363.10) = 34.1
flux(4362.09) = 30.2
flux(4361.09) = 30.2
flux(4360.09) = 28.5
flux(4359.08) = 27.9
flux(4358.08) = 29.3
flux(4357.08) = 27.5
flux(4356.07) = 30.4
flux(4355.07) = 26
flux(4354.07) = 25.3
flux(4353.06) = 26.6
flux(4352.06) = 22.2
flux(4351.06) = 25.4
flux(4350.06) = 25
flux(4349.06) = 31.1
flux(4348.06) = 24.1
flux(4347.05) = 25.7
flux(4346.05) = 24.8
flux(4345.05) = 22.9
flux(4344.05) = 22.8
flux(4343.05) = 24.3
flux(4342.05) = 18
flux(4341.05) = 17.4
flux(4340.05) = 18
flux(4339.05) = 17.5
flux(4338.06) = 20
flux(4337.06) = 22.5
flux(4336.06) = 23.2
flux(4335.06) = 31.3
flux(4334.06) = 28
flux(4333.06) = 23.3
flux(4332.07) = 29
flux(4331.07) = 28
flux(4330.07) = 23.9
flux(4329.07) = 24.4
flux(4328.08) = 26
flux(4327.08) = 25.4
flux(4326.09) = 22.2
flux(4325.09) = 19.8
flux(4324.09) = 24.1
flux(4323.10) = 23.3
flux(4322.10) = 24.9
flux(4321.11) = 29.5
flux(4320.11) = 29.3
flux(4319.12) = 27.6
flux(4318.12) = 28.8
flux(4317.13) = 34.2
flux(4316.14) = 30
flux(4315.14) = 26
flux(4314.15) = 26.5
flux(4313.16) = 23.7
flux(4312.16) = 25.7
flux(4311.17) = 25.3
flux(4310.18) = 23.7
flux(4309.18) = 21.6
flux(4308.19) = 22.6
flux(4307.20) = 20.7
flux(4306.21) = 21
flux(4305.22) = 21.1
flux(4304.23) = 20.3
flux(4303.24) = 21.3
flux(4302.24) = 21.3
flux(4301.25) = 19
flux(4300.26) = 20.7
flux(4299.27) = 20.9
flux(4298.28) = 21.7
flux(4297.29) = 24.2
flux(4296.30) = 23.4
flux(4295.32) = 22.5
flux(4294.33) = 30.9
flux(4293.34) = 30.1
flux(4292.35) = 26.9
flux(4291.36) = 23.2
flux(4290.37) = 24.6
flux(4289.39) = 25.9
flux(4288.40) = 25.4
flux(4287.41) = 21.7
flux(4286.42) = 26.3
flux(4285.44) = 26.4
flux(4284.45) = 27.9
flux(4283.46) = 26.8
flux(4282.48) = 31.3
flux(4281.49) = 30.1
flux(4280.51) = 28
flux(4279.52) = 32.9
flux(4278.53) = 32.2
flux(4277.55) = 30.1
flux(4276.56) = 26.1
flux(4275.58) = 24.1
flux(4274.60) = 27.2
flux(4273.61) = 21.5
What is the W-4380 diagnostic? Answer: 27.4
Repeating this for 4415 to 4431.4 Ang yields 30.3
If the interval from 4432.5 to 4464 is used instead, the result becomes 29.2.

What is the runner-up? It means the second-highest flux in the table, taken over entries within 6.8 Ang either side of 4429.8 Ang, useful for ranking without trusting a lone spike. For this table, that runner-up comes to 33.2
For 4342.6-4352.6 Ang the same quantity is 25.7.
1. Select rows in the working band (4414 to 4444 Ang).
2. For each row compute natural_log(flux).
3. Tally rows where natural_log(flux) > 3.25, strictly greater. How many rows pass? 29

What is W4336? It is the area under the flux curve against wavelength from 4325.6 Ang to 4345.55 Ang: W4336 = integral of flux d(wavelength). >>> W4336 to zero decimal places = 467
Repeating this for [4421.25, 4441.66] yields 626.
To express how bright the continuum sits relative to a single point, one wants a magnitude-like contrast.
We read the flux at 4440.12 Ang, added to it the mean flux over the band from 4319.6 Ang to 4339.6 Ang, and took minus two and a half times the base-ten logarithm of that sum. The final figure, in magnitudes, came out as -4.352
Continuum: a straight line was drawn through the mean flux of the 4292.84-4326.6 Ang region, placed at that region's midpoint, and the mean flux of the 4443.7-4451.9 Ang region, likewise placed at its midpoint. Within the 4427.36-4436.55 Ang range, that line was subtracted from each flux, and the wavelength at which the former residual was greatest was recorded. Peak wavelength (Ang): 4428.89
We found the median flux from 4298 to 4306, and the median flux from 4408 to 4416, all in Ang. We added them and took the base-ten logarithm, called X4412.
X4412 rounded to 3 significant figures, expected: 1.71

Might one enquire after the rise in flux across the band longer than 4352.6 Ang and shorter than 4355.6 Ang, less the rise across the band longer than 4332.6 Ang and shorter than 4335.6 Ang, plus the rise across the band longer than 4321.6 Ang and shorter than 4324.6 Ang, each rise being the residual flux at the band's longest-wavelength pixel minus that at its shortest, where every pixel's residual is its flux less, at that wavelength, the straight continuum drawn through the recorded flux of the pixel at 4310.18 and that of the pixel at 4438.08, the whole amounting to -10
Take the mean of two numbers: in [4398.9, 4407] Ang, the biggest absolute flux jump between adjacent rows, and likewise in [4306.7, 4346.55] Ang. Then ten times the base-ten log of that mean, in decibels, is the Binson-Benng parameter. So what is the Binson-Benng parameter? 7.1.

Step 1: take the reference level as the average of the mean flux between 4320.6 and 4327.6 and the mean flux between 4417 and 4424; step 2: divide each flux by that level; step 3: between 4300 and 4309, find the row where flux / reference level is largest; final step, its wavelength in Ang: 4308.19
